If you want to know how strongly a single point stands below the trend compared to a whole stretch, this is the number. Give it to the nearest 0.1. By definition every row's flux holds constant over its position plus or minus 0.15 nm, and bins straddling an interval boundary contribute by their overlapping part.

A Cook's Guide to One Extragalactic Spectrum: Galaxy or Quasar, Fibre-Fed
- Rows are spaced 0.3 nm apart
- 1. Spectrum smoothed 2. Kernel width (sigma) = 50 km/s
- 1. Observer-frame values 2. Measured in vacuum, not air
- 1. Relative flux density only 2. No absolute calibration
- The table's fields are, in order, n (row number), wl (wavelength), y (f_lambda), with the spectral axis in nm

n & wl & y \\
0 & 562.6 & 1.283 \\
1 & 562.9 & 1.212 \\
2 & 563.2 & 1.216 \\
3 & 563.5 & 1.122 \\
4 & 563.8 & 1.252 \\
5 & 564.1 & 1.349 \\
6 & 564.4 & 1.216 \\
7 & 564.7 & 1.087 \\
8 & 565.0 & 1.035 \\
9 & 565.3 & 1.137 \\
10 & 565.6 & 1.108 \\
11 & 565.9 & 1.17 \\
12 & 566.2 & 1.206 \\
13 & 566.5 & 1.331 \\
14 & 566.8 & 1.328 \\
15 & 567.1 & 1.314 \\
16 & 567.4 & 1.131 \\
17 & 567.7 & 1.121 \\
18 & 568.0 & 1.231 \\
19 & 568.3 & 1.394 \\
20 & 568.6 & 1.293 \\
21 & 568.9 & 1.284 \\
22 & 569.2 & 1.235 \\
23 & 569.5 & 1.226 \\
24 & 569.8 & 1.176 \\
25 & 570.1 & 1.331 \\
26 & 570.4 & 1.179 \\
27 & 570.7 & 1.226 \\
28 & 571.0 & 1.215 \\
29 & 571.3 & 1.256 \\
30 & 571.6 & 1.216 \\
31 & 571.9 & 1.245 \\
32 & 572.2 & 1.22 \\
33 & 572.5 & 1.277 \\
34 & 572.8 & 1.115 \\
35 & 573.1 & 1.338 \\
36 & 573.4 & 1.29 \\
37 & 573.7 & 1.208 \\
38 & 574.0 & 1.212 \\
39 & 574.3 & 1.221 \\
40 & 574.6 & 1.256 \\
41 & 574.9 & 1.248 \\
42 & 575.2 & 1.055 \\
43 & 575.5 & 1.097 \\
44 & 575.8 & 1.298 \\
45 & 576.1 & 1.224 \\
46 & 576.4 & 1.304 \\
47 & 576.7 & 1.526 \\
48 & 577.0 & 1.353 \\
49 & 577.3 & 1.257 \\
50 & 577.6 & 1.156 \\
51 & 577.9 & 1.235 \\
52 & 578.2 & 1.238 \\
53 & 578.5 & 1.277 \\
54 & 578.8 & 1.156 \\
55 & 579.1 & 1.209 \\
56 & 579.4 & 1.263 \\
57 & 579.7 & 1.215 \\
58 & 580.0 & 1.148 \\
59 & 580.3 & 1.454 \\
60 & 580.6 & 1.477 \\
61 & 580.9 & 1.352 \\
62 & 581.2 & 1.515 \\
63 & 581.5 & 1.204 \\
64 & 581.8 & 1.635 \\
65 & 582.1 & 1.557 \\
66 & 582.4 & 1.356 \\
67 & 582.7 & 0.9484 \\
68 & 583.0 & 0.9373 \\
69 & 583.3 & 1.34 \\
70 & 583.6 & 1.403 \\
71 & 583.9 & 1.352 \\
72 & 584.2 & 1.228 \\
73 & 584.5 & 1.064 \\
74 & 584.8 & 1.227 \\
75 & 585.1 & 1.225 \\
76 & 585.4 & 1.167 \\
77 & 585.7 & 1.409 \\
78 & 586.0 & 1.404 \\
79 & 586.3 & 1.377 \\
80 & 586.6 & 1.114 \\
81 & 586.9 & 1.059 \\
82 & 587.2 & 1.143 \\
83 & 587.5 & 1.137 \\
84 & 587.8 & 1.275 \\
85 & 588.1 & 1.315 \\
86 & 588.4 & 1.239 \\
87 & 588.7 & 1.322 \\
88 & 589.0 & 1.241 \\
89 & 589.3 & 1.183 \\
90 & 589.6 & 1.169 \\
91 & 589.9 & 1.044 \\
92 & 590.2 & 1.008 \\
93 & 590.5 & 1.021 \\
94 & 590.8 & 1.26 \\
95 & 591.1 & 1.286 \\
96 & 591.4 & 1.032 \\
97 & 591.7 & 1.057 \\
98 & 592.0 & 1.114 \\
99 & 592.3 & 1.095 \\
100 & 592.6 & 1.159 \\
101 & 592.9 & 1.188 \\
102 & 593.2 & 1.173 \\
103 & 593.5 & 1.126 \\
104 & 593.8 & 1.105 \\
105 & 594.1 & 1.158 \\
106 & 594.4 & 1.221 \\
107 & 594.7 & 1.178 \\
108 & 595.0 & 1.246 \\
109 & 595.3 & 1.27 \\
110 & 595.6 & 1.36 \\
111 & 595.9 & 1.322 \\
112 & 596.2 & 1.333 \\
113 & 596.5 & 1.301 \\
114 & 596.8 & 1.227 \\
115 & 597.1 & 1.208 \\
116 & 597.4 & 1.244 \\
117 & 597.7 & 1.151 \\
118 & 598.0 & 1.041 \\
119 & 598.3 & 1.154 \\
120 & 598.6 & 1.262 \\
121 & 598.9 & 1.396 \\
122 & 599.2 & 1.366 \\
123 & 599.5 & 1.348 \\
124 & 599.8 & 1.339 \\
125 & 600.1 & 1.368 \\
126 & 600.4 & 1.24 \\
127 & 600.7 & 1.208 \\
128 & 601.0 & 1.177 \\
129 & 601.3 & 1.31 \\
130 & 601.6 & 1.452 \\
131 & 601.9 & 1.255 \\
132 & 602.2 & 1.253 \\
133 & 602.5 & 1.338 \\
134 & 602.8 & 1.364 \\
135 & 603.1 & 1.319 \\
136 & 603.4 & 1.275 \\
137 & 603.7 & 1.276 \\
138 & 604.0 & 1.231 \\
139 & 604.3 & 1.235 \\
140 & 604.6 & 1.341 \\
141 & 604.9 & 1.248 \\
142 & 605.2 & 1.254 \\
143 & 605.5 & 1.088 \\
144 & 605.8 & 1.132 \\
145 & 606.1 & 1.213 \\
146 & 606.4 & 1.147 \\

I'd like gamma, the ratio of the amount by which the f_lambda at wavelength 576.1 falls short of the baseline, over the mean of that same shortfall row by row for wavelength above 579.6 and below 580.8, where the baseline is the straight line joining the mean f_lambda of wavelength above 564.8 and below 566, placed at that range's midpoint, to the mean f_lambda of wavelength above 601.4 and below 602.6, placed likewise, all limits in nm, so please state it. 0.4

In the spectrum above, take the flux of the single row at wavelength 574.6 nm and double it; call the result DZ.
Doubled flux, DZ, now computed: 2.51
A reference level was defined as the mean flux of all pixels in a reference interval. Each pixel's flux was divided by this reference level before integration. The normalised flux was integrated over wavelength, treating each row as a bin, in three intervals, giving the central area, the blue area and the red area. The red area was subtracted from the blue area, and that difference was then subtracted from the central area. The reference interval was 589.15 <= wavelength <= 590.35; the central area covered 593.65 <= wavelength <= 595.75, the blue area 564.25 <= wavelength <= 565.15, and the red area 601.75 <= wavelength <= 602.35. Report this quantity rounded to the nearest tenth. 2.1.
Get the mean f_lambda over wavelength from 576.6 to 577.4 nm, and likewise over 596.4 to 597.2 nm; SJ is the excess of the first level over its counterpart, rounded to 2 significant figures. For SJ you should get 0.13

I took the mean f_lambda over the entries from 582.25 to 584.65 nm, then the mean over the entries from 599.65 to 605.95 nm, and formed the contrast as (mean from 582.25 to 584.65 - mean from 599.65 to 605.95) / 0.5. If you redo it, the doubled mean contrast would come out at -0.14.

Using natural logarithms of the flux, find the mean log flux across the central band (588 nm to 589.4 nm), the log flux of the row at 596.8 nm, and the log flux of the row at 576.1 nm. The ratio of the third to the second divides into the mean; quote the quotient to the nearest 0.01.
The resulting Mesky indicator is 0.23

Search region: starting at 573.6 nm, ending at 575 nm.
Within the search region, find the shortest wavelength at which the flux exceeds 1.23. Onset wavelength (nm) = 574.6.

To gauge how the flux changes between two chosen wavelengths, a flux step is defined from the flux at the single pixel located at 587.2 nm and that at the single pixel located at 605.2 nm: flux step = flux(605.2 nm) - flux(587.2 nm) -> 0.11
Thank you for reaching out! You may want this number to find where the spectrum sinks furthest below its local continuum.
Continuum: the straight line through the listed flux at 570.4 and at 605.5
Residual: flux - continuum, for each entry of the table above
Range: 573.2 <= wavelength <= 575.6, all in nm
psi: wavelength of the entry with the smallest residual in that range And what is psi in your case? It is 575.2 nm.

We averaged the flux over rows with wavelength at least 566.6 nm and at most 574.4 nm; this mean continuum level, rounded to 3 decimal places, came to 1.242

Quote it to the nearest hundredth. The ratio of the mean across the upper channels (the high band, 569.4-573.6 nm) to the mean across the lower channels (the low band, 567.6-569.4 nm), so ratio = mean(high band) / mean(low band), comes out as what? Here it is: 0.98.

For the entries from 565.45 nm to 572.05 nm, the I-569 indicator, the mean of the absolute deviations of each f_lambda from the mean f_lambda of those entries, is 0.058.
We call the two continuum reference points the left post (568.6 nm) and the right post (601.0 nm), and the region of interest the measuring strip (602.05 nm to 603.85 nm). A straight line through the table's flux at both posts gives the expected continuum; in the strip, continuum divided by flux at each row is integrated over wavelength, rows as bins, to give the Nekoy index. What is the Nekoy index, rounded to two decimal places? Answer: 1.62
